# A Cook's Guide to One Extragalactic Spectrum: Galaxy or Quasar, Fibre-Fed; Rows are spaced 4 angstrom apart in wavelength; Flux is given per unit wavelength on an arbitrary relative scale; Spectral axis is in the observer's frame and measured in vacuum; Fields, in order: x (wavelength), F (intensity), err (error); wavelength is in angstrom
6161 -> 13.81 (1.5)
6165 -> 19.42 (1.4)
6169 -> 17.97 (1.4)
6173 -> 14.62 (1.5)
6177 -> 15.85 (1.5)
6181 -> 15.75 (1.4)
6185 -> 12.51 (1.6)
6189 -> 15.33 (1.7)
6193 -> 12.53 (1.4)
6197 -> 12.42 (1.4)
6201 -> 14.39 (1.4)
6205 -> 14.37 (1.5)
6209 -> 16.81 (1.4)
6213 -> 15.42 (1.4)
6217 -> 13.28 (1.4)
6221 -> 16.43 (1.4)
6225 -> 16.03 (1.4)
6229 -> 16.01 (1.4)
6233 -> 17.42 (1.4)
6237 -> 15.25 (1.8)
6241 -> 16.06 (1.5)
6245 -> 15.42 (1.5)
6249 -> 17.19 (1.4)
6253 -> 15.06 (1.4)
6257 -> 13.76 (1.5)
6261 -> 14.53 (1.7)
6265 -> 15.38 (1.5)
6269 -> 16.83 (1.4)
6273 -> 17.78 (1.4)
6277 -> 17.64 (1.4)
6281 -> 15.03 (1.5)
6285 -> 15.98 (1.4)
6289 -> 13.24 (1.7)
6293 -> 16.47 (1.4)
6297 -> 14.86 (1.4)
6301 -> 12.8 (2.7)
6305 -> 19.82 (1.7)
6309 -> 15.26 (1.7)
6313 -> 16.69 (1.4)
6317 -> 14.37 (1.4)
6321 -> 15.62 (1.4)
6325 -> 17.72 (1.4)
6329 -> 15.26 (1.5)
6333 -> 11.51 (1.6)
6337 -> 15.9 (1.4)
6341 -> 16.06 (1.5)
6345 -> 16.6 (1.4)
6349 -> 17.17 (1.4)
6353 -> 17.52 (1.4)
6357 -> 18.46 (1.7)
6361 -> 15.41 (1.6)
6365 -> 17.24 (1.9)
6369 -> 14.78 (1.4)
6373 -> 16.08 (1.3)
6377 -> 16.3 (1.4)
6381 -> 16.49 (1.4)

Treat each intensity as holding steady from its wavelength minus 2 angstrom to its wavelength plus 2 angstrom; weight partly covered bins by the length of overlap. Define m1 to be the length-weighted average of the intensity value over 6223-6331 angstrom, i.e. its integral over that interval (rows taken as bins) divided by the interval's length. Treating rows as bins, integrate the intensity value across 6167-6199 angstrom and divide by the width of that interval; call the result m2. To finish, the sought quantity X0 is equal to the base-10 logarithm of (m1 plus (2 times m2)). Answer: 1.654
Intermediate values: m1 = 15.8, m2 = 14.6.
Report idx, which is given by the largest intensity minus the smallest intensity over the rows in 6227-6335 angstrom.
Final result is 8.3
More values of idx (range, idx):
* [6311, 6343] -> 6.2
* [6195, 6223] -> 4.4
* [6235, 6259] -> 3.4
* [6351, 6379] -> 3.7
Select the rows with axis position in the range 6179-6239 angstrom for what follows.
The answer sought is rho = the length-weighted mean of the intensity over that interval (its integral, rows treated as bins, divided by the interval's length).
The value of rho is 14.9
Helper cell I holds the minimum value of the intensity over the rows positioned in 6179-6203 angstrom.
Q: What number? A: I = 12.42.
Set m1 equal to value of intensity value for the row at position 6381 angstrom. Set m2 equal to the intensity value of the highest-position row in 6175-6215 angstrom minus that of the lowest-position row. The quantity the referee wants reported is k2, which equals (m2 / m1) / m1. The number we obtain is -0.002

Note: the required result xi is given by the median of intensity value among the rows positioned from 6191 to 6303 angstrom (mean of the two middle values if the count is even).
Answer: 15.40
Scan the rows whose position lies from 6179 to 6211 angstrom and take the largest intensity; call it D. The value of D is 16.81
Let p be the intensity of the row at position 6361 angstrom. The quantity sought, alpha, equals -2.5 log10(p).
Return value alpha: -2.97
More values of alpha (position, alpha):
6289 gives -2.80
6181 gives -2.99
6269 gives -3.07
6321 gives -2.98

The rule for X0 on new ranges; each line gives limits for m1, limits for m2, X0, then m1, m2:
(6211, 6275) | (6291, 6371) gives 1.678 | 15.7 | 16.0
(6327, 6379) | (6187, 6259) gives 1.666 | 16.0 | 15.2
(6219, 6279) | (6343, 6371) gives 1.695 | 16.1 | 16.7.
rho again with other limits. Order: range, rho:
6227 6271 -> 15.7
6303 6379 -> 16.2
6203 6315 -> 15.7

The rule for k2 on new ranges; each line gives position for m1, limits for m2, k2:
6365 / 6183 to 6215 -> 0.010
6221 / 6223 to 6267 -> -0.002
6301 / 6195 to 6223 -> 0.024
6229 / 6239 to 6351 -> 0.004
